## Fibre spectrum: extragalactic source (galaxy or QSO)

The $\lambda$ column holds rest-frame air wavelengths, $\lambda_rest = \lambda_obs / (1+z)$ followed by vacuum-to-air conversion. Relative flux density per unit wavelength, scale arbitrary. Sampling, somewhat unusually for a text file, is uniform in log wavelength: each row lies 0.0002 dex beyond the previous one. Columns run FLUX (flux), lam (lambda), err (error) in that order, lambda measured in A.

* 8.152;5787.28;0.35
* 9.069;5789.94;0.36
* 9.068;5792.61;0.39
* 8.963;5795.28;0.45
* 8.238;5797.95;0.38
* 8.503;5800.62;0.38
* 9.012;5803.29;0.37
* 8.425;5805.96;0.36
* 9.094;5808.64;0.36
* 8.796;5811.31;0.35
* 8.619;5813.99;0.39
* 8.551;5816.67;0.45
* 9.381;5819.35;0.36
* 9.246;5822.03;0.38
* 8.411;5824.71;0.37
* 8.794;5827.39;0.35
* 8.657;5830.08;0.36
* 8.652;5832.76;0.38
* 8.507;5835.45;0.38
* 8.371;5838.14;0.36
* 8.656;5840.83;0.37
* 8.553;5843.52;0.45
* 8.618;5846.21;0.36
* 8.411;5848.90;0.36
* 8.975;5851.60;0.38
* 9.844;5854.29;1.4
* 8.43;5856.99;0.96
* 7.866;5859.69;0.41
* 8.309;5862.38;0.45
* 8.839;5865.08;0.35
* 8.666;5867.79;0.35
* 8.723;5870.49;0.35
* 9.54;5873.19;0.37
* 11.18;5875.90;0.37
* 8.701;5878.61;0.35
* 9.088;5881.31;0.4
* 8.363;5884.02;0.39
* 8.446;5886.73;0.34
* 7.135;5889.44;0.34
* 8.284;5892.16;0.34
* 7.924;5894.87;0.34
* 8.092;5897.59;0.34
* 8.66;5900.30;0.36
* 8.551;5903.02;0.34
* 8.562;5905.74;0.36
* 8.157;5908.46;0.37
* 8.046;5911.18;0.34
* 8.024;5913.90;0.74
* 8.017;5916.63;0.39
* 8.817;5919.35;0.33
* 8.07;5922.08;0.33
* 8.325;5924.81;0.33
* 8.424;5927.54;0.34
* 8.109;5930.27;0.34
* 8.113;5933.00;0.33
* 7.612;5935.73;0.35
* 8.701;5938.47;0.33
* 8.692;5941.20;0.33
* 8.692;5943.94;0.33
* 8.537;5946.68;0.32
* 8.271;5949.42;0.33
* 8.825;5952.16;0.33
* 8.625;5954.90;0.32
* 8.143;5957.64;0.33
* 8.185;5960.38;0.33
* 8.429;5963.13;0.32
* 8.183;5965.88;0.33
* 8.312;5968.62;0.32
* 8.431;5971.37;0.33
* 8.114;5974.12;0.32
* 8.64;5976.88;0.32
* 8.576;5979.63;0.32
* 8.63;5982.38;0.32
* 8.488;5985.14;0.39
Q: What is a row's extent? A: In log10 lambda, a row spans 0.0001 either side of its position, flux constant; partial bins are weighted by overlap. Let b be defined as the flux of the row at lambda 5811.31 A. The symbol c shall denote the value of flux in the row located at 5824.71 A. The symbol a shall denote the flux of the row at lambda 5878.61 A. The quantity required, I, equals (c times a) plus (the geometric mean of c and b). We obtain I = 82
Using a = 8.701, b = 8.796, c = 8.411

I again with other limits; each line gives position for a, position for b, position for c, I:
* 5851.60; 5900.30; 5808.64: 90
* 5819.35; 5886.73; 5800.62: 88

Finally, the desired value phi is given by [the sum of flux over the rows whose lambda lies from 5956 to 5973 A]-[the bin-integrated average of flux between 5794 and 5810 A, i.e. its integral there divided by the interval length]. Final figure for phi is 41.0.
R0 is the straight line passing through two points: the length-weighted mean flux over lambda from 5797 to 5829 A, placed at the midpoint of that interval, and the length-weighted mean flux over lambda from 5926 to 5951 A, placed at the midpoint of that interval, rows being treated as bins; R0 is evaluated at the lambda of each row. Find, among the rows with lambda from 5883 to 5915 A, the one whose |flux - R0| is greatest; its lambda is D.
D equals 5889.44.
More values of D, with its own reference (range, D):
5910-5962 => 5935.73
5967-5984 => 5982.38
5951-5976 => 5952.16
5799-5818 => 5805.96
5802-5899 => 5875.90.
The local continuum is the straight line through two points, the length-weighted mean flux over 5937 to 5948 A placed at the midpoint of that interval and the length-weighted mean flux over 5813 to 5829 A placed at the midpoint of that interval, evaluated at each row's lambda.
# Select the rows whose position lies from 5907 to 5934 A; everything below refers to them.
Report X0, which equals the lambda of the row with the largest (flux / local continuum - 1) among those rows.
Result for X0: 5919.35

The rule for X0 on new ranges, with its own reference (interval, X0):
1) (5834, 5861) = 5854.29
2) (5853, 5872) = 5854.29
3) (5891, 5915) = 5900.30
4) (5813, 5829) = 5819.35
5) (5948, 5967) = 5952.16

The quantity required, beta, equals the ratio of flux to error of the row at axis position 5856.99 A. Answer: 8.8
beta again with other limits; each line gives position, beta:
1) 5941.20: 26.3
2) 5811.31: 25.1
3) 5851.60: 23.6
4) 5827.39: 25.1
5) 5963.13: 26.3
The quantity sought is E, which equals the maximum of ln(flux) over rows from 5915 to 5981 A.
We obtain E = 2.18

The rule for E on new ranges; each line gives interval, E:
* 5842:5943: 2.41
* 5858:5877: 2.41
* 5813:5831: 2.24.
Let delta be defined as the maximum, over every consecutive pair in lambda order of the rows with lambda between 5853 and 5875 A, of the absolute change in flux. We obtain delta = 1.4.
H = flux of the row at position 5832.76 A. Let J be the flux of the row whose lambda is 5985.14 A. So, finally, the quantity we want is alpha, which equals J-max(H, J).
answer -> -0.2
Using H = 8.652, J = 8.488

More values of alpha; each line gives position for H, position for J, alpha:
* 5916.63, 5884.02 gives 0.0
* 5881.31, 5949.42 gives -0.8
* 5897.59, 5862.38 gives 0.0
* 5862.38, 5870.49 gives 0.0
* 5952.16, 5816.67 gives -0.3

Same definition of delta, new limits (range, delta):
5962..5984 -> 0.5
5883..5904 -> 1.3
